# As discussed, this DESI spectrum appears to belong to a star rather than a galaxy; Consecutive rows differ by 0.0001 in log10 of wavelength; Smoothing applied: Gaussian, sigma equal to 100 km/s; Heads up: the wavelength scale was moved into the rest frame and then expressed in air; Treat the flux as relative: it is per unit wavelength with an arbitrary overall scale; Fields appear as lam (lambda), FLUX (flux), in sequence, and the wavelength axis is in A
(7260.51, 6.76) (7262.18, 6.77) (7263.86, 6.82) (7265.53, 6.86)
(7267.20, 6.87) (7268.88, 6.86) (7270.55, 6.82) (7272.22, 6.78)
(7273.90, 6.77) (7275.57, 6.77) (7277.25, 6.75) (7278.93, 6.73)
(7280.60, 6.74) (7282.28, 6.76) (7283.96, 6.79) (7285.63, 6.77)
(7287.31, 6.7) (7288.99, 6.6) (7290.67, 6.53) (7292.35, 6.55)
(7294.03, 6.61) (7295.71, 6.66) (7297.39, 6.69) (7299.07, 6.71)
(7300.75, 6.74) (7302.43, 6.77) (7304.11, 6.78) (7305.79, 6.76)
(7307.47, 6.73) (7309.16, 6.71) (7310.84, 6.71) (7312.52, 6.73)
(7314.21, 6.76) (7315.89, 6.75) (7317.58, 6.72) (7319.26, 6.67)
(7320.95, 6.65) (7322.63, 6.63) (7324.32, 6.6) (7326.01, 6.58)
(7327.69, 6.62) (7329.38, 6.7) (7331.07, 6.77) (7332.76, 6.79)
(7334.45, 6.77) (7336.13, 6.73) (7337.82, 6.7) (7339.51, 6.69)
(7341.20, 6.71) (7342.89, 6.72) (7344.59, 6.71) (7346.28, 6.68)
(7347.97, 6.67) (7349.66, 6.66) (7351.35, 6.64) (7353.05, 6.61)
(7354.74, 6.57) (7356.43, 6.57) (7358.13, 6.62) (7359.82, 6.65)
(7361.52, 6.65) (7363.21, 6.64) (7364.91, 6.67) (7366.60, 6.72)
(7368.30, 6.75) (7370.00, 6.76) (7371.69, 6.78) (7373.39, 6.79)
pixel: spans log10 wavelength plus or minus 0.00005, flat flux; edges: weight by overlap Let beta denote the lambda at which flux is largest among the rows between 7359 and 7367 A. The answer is 7366.60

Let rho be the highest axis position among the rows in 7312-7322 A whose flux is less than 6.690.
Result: 7320.95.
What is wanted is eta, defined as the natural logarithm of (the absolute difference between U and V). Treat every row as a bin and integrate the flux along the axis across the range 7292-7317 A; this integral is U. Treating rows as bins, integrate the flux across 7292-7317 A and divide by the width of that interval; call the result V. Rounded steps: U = 168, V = 6.71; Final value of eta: 5.08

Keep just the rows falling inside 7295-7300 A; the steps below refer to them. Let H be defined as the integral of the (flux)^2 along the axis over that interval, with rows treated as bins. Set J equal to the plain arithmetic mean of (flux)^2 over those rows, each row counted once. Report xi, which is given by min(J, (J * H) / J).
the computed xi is 44.7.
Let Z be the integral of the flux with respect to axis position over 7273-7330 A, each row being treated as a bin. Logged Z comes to 382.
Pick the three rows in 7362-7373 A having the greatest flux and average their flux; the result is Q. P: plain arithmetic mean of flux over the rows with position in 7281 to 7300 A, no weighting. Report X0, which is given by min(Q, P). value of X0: 6.67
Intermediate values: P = 6.67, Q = 6.76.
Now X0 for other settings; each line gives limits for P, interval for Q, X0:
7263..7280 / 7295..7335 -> 6.78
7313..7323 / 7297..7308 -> 6.70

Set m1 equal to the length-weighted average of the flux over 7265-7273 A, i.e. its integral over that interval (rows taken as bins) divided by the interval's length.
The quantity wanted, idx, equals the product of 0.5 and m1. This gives 3.421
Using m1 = 6.84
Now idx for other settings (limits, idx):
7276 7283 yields 3.370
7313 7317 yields 3.369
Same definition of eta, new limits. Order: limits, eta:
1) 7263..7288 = 5.09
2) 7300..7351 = 5.82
